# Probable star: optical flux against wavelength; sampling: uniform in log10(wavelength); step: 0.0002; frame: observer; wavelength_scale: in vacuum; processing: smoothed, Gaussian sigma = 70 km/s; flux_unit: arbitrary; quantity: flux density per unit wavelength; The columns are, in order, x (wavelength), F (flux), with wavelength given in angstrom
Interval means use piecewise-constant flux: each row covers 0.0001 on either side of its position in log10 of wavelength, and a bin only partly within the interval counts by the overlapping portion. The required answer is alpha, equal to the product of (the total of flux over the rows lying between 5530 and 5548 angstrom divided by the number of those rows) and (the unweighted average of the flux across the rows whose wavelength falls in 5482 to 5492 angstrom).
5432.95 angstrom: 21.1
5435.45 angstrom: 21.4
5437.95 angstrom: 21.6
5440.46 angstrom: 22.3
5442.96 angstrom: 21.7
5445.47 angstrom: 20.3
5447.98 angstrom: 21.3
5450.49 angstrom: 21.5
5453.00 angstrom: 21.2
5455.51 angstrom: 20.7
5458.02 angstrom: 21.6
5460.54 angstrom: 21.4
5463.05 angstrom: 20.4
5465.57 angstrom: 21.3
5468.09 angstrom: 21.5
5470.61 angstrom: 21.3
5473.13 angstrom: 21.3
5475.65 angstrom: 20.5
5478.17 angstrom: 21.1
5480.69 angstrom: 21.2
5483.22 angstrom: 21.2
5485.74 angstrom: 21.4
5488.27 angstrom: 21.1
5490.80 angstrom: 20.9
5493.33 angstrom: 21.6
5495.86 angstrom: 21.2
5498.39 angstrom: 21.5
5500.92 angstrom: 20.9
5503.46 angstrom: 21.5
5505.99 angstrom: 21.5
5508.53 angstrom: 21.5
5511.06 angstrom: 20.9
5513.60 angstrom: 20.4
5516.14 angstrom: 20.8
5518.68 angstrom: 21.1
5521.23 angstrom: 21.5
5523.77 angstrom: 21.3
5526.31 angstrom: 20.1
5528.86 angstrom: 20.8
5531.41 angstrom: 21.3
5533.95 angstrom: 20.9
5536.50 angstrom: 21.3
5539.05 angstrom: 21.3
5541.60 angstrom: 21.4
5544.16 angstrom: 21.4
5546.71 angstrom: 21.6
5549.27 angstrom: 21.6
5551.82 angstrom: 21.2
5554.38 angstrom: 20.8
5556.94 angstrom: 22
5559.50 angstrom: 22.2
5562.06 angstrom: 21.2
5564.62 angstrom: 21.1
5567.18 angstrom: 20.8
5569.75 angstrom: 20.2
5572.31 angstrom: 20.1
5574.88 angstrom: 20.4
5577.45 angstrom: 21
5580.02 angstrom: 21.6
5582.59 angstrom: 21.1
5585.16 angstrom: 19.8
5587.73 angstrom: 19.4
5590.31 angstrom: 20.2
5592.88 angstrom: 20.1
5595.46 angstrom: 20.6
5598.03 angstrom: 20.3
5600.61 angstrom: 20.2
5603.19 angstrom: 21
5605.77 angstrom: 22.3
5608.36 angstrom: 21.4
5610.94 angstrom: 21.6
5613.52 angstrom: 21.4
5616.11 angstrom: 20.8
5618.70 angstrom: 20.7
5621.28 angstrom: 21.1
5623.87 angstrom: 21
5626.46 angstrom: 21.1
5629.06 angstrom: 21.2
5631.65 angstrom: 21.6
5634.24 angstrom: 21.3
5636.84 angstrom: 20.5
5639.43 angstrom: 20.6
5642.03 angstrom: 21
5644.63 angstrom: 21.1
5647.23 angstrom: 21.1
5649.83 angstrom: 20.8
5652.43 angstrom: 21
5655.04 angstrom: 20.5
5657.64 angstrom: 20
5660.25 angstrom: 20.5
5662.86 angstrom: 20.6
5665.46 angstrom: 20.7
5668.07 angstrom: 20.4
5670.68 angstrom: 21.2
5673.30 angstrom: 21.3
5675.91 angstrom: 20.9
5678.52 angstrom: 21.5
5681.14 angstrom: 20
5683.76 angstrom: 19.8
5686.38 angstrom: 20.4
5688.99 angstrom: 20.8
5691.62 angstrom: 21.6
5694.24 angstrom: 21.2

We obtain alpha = 451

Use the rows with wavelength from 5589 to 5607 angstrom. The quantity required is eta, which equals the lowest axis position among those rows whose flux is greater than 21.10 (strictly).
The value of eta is 5605.77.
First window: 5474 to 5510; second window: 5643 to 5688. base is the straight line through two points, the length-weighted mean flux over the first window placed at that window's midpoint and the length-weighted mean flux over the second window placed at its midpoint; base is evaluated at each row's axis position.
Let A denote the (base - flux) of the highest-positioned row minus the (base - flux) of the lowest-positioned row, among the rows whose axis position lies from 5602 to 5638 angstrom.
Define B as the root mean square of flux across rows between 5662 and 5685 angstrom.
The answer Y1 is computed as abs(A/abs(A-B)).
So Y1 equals 0.020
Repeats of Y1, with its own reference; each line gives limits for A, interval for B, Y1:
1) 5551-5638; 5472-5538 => 0.021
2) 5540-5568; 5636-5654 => 0.026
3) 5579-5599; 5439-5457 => 0.062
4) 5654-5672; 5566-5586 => 0.035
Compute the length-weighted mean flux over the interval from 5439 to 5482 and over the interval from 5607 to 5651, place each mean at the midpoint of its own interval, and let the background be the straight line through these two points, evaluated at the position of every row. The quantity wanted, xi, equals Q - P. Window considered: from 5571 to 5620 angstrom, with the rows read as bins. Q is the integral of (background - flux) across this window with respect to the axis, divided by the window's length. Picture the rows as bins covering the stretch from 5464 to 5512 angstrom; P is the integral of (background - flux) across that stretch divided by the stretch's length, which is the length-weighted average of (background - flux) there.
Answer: 0.41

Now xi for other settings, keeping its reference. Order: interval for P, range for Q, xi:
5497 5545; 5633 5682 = 0.22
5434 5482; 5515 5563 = -0.08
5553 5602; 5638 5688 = -0.08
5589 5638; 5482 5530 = -0.06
